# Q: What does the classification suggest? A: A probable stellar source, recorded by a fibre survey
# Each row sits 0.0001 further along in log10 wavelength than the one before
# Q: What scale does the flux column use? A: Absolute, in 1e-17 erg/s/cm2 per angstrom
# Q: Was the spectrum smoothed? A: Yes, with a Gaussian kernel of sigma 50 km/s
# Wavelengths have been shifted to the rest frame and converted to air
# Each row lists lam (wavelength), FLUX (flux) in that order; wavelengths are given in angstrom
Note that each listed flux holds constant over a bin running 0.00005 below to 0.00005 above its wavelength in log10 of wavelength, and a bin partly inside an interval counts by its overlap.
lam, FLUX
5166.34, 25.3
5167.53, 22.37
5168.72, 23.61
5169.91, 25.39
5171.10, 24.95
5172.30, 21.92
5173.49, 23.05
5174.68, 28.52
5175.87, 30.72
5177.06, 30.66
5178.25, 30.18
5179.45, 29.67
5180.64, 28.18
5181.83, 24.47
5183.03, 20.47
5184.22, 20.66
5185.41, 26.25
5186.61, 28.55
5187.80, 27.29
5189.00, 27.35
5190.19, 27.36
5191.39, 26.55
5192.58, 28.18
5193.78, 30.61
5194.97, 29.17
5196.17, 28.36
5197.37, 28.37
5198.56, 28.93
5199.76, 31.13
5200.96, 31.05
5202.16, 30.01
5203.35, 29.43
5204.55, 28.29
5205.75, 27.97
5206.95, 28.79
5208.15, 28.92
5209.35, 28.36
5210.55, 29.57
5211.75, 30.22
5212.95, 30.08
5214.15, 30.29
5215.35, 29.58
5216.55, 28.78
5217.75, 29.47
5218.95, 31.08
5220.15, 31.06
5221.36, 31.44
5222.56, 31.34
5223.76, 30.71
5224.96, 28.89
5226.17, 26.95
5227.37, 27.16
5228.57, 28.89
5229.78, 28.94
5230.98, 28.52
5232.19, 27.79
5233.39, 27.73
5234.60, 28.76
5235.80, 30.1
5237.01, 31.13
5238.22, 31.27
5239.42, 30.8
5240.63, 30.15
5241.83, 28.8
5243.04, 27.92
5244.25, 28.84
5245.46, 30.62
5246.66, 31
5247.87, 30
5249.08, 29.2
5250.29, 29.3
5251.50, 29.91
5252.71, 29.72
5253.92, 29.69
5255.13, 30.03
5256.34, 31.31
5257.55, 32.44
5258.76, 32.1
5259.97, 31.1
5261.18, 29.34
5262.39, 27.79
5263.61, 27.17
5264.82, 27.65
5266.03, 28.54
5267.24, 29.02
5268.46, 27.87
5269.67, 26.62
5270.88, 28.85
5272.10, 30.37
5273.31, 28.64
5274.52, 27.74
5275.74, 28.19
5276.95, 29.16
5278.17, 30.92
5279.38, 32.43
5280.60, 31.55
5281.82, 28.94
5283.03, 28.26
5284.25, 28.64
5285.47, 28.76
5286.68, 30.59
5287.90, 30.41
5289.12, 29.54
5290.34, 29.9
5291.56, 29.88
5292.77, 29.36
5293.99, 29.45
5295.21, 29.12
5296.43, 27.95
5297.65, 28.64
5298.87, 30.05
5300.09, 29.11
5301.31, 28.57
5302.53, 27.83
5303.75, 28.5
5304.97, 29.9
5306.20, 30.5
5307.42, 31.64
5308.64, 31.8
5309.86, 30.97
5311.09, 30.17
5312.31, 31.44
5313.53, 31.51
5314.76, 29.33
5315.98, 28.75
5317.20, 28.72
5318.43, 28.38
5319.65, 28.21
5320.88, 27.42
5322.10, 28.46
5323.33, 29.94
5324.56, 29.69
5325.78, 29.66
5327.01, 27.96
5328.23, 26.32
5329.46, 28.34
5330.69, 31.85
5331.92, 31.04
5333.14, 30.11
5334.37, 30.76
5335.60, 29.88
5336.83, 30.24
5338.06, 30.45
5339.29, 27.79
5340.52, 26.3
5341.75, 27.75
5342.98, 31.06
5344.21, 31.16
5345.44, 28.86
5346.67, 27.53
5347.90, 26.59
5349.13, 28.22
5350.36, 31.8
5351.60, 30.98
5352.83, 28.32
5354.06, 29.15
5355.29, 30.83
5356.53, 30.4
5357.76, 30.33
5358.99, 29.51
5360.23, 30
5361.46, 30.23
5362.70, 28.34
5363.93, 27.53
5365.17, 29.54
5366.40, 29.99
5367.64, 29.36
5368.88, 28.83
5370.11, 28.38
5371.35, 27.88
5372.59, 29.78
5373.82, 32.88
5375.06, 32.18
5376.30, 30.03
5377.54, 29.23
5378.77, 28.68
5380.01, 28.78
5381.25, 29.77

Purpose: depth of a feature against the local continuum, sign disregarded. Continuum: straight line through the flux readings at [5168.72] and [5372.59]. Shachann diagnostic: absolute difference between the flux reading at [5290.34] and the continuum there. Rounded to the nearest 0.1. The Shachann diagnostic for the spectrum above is 2.6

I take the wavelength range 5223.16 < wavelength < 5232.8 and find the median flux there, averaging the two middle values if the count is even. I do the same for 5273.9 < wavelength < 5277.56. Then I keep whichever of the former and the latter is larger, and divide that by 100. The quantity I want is 0.287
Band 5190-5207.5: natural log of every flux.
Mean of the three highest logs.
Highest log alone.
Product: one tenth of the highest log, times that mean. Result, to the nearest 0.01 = 1.18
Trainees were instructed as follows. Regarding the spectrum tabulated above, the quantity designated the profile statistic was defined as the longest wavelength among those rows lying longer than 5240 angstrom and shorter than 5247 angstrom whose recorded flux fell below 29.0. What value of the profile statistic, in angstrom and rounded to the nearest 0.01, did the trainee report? 5244.25 angstrom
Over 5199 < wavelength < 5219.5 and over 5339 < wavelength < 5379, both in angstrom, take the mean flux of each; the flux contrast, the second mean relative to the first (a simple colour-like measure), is 0.99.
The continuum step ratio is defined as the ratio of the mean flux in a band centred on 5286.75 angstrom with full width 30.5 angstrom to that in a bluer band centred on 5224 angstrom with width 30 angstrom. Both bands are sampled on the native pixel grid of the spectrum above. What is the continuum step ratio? 1.00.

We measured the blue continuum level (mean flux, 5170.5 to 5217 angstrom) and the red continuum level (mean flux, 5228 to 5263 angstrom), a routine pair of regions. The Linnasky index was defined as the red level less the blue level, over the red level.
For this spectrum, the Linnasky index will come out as 0.059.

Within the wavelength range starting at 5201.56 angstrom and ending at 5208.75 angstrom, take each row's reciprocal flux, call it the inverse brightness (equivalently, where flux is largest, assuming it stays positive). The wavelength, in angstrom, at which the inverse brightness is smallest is 5202.16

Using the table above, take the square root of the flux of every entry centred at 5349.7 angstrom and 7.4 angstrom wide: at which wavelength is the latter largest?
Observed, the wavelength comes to 5350.36 angstrom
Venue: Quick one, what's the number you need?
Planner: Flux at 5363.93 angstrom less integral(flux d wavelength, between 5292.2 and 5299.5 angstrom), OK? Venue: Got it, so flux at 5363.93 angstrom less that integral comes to -185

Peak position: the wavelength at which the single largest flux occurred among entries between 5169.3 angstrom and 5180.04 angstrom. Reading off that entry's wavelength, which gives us 5175.87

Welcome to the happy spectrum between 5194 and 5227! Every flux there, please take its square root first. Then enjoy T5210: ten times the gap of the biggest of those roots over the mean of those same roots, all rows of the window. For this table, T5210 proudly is 1.71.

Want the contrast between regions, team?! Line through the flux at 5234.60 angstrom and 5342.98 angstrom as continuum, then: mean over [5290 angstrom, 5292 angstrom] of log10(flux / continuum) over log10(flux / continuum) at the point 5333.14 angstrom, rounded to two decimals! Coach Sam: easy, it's 0.09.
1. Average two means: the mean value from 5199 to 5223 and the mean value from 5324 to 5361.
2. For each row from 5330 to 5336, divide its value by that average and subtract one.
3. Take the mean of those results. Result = 0.037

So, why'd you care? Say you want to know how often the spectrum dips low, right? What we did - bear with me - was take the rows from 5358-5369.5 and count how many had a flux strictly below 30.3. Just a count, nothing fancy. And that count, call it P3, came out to 9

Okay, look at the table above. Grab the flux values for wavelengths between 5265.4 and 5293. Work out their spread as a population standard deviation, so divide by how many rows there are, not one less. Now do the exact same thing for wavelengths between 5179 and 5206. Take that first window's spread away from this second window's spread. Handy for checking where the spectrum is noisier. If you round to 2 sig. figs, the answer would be 1.4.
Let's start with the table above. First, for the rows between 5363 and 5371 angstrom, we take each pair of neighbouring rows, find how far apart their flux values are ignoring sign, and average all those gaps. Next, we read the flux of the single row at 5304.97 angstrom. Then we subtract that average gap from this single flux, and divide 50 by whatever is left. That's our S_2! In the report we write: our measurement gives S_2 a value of 1.72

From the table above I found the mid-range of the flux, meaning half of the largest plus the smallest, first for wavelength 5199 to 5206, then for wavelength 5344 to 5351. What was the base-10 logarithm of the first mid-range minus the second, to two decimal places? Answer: -0.45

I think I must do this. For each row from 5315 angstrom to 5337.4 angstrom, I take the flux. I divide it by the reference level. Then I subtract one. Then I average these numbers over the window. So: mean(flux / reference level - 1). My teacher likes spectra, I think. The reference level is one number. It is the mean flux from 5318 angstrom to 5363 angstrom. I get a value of -0.003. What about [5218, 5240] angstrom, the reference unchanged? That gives 0.010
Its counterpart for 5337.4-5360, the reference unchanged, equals 0.000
